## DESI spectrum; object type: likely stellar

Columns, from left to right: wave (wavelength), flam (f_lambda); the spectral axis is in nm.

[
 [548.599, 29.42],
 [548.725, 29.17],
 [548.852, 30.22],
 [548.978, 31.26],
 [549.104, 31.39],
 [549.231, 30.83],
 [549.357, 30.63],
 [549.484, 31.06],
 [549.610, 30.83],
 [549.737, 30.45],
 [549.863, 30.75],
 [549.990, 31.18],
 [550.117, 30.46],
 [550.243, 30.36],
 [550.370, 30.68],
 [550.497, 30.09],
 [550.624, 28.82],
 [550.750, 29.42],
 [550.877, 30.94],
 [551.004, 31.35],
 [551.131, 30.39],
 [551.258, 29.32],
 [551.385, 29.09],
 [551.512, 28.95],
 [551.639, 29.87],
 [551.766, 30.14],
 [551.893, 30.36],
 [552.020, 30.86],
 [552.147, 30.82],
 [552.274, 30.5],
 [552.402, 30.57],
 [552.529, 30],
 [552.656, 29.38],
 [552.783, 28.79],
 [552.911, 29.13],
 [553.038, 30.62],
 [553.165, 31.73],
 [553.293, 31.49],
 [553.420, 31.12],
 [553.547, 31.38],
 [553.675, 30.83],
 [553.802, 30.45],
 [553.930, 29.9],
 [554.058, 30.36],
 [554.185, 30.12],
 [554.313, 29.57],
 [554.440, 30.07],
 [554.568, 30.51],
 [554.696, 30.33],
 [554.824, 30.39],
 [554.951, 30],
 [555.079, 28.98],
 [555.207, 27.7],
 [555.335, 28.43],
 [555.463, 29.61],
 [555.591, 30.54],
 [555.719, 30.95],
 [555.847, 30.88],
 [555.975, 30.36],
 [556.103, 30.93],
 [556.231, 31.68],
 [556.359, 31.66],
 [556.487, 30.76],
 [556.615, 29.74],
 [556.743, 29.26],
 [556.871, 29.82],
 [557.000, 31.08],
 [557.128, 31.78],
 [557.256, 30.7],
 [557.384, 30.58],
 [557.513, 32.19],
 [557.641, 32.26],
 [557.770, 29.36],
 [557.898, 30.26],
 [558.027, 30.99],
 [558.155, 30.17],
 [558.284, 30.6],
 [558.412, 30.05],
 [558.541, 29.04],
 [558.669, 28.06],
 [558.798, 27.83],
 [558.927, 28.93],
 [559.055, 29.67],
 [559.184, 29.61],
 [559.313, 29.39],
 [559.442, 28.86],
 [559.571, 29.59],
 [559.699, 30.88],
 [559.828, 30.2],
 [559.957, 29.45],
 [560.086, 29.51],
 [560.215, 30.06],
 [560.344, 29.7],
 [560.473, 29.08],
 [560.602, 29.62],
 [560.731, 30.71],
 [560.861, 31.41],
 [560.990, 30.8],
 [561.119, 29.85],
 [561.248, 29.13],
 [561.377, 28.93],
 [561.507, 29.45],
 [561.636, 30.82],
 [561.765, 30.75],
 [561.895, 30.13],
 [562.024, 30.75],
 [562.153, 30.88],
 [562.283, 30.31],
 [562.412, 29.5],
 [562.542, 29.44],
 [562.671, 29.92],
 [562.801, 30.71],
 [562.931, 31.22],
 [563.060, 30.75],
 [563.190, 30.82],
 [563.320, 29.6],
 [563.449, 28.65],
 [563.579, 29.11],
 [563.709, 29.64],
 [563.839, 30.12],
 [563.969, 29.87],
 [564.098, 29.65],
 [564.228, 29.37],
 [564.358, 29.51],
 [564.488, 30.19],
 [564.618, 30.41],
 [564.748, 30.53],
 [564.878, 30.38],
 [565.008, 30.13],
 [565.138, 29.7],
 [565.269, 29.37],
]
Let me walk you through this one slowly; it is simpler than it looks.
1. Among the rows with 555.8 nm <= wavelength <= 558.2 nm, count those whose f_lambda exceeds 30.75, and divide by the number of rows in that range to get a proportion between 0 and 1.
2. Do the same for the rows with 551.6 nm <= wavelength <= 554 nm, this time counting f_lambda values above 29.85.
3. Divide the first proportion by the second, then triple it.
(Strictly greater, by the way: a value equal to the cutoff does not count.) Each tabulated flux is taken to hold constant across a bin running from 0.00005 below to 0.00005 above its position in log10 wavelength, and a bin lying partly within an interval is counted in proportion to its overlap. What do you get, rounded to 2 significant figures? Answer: 1.9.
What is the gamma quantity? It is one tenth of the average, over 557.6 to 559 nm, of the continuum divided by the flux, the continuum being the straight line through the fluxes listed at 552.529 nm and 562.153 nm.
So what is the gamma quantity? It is 0.103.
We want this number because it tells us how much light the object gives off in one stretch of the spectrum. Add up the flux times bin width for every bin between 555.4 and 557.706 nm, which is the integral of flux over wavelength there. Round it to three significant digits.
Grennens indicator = 71.1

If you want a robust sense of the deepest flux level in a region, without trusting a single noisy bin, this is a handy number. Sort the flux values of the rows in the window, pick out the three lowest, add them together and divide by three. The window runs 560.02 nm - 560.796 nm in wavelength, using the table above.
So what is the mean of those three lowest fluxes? 29.4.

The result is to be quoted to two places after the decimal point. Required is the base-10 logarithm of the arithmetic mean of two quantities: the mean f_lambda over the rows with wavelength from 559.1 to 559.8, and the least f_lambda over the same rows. 1.47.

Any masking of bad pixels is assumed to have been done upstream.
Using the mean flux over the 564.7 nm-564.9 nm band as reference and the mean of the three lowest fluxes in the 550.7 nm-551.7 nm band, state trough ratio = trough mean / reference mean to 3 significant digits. 0.956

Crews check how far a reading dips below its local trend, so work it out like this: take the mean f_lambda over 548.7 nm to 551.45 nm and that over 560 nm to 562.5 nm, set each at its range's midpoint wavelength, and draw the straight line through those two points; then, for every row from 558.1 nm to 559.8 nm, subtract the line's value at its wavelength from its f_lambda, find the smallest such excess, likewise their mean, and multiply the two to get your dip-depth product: 1.6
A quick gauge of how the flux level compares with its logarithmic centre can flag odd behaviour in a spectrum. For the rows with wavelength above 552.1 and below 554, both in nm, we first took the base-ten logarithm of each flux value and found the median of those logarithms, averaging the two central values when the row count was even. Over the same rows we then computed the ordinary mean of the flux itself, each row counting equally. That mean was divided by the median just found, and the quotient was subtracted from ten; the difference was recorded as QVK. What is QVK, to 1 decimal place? -10.5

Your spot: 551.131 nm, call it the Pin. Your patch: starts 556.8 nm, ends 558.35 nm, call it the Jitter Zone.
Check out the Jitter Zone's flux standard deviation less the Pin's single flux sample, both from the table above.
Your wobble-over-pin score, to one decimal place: -29.5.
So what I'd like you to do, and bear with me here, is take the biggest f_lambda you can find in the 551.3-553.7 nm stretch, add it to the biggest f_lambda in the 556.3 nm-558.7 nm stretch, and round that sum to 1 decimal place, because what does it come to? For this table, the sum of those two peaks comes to 64.0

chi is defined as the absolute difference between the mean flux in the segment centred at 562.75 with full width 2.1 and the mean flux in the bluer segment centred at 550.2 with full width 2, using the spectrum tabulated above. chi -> 0.38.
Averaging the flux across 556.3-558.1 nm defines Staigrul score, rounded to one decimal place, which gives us 30.7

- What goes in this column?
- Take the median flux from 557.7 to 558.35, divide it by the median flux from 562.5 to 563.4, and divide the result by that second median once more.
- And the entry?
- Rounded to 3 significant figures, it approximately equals 0.0321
